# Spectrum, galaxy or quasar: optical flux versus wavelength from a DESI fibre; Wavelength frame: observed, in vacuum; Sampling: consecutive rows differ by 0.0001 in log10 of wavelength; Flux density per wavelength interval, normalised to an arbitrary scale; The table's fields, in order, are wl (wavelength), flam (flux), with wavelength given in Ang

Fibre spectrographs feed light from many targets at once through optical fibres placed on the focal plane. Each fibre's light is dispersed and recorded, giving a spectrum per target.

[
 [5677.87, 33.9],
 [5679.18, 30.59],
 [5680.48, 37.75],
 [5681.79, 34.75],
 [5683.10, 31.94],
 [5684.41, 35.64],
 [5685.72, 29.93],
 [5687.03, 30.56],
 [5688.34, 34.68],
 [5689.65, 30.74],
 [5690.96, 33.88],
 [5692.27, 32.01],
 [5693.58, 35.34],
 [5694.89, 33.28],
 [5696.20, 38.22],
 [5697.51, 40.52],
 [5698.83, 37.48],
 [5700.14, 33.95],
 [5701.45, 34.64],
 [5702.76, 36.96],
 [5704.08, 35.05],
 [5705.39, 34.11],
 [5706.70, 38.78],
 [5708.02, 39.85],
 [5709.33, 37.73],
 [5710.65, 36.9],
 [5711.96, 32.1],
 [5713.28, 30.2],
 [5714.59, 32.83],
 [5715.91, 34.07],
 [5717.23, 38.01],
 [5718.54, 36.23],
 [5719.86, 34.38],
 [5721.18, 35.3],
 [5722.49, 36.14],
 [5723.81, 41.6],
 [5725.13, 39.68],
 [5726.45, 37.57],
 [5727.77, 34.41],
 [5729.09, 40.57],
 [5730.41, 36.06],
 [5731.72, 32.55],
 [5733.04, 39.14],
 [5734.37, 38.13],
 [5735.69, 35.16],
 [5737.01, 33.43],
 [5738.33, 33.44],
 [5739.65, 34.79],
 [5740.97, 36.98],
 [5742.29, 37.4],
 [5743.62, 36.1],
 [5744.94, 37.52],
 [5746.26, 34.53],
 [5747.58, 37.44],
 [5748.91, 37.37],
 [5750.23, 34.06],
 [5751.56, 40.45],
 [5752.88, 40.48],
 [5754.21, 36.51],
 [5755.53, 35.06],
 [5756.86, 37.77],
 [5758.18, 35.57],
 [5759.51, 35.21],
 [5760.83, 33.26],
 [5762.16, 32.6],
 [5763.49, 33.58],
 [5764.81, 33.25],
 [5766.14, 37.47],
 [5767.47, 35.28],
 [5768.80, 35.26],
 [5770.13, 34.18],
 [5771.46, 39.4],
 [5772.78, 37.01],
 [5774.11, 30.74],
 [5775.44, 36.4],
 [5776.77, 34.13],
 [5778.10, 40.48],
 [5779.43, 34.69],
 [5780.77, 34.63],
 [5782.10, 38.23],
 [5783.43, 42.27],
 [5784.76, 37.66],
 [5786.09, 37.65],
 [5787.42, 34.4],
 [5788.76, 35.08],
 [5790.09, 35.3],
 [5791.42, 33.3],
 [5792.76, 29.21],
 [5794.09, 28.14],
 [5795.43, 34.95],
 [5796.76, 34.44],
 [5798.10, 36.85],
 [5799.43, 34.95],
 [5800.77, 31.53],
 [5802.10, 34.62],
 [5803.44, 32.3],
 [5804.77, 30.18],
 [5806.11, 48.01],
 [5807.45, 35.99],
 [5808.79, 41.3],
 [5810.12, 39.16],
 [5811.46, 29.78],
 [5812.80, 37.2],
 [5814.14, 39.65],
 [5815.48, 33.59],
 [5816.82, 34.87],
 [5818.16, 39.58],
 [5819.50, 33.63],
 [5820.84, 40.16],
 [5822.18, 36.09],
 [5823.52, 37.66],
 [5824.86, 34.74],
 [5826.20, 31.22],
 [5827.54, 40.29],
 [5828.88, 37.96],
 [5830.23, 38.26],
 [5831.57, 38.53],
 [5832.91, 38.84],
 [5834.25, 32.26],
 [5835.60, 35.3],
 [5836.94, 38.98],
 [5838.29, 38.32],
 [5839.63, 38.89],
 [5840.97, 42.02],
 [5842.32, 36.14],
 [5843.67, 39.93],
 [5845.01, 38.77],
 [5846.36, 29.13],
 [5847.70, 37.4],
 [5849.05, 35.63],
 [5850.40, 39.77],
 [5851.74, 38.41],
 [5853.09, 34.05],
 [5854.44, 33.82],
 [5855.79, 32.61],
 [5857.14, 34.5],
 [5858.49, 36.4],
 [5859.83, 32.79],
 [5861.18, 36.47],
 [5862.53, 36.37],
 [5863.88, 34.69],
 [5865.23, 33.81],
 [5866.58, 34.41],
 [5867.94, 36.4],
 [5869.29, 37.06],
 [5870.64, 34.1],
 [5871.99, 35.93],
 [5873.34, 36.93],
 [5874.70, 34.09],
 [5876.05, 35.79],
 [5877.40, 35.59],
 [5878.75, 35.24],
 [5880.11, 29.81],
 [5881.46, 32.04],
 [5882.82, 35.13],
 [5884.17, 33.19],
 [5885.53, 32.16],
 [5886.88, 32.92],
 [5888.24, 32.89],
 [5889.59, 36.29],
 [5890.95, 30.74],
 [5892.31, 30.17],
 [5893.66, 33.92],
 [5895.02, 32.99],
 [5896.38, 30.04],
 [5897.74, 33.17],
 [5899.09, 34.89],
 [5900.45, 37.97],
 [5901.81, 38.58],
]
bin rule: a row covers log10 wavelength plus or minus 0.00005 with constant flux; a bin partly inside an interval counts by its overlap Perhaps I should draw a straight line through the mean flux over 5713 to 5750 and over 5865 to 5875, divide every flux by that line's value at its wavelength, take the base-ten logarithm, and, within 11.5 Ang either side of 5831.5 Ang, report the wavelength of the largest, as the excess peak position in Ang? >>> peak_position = 5840.97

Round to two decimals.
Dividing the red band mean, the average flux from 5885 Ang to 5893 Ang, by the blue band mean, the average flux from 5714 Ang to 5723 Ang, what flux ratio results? 0.92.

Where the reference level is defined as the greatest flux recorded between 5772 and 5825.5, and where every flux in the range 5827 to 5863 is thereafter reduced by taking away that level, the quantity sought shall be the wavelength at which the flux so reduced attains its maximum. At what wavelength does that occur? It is 5840.97 Ang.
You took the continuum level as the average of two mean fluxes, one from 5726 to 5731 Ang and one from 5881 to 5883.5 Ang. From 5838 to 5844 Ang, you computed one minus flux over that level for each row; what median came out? -0.10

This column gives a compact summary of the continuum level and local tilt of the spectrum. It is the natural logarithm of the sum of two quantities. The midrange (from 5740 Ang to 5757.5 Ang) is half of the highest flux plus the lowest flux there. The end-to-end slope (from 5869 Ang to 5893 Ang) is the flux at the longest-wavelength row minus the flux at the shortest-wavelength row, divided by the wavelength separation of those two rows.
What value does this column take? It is 3.61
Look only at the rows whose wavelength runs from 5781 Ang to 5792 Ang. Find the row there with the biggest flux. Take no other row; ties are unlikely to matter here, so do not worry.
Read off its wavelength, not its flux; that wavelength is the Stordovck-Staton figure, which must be 5783.43 Ang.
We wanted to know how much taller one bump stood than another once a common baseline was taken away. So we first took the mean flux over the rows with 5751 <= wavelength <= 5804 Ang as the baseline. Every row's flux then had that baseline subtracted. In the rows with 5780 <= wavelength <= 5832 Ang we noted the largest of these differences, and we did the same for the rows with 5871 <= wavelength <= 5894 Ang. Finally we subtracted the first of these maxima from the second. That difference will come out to -11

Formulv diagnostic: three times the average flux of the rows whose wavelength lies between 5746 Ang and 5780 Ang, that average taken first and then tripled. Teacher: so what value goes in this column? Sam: 108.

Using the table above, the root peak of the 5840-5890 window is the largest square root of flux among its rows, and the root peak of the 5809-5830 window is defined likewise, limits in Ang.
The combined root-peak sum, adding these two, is 12.8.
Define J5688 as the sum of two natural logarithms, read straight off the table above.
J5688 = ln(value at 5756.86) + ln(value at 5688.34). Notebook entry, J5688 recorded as 7.18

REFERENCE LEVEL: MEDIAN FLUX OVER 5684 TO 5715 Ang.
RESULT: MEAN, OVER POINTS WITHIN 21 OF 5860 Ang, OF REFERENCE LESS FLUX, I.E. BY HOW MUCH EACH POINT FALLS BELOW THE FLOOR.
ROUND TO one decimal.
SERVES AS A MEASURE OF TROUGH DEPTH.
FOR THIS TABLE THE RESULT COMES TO -1.0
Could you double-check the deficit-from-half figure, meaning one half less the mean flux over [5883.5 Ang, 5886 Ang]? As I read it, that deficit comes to -32.2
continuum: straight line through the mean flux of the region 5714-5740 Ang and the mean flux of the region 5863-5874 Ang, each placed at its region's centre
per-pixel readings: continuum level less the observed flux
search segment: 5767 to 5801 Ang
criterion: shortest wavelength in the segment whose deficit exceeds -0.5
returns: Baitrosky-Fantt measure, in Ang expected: 5767.47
